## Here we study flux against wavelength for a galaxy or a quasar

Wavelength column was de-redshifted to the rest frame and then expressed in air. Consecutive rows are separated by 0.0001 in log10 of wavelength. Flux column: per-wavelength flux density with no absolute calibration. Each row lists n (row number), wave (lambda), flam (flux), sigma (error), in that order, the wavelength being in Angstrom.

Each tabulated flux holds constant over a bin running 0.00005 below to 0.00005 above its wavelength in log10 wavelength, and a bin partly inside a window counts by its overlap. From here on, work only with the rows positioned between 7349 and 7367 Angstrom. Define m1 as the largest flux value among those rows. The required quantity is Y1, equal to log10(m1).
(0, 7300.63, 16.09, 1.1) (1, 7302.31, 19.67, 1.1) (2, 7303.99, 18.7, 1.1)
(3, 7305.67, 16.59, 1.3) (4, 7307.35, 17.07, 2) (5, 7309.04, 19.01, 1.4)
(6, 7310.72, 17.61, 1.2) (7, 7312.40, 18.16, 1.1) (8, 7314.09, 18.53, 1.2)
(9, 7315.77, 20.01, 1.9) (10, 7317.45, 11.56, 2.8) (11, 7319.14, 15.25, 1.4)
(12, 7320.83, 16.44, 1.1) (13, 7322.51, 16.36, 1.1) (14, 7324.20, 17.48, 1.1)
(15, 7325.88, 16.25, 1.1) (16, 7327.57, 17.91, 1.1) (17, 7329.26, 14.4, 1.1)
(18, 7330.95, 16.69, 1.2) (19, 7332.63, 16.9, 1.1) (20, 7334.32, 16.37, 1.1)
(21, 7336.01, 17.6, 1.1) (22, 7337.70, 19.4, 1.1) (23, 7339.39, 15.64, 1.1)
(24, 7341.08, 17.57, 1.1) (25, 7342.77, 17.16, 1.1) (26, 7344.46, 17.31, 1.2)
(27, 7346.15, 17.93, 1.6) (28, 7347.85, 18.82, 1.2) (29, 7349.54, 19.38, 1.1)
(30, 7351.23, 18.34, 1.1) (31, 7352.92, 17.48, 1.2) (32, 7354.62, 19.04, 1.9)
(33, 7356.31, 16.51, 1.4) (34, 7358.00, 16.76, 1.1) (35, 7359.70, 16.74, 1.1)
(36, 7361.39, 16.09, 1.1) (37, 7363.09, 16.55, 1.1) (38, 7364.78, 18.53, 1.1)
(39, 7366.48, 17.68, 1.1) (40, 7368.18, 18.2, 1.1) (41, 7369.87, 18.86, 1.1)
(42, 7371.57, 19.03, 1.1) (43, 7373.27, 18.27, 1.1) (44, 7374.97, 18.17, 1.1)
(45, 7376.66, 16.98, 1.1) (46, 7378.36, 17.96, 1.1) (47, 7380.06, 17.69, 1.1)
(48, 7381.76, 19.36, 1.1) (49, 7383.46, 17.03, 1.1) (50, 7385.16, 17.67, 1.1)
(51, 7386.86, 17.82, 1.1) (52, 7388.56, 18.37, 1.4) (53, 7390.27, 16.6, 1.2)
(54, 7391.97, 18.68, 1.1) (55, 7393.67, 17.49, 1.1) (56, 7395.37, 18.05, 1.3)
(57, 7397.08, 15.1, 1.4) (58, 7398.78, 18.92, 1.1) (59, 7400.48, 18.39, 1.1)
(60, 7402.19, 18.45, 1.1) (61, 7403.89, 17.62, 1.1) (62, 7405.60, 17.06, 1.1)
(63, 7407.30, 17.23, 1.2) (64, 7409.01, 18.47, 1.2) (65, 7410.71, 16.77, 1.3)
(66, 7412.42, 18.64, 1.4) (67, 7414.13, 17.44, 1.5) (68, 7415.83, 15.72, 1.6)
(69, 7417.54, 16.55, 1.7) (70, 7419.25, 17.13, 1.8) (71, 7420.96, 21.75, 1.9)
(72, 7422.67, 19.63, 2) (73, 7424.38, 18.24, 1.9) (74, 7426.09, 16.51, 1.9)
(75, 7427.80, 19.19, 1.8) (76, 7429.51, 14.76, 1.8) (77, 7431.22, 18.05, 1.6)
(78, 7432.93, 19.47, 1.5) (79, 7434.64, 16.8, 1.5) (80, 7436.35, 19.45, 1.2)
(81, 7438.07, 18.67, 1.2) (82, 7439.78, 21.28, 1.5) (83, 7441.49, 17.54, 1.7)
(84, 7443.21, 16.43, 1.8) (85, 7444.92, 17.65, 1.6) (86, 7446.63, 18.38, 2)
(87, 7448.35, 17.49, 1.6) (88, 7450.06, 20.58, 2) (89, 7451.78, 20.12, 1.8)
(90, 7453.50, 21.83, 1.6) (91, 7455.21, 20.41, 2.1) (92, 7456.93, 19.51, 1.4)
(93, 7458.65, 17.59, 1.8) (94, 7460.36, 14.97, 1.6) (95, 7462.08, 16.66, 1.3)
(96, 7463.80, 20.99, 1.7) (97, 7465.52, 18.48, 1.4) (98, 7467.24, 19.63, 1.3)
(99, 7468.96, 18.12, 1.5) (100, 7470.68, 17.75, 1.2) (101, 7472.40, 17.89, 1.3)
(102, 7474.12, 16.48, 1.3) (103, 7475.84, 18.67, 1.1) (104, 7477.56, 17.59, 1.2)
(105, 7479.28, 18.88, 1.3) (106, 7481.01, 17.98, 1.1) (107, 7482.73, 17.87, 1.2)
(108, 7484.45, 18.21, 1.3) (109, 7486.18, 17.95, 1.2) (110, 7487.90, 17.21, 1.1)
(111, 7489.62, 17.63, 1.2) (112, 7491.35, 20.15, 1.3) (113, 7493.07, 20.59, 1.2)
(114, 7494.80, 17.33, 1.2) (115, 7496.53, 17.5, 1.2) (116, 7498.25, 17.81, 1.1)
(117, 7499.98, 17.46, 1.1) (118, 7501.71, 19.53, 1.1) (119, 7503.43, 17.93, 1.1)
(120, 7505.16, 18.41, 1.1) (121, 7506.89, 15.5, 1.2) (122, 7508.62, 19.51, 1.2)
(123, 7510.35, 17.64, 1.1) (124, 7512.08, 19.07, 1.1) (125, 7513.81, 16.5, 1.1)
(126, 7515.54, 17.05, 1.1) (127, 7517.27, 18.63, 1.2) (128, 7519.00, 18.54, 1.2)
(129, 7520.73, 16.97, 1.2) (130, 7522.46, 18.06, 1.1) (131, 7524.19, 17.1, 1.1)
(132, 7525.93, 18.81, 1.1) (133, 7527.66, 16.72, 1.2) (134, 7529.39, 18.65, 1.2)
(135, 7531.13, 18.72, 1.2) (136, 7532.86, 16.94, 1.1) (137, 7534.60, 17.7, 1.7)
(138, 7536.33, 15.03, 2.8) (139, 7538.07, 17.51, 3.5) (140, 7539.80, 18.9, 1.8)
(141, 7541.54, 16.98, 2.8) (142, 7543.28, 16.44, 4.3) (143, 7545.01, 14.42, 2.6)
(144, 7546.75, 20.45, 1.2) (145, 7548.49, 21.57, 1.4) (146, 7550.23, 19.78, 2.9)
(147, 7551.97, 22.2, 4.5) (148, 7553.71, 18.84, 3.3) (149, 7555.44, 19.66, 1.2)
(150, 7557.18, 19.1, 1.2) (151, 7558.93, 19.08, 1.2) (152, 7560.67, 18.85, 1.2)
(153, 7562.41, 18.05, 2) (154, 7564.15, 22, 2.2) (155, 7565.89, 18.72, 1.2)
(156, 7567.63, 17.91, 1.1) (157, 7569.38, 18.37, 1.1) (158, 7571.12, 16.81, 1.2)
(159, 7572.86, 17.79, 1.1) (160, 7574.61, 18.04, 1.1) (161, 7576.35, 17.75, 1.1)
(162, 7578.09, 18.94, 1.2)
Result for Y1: 1.29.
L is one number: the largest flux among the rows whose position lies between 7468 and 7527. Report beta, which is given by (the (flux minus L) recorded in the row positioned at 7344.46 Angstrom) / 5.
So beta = -0.66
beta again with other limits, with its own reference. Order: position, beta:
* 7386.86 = -0.55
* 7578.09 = -0.33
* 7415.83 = -0.97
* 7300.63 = -0.90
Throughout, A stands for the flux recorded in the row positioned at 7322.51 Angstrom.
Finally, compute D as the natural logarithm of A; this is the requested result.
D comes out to 2.79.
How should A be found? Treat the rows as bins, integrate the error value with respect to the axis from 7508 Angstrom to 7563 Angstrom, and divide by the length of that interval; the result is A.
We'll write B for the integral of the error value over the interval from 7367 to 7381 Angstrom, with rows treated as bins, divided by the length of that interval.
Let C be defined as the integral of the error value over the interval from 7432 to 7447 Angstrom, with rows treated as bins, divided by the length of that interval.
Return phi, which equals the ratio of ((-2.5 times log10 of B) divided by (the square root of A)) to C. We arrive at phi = -0.05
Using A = 1.78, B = 1.10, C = 1.54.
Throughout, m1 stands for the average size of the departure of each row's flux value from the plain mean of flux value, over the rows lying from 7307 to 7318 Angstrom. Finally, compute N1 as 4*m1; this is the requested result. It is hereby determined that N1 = 7.1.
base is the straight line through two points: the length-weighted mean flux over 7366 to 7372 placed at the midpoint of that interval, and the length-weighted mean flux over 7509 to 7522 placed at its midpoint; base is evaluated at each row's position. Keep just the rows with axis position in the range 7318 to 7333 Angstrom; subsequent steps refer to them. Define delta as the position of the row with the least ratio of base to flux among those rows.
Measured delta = 7327.57 Angstrom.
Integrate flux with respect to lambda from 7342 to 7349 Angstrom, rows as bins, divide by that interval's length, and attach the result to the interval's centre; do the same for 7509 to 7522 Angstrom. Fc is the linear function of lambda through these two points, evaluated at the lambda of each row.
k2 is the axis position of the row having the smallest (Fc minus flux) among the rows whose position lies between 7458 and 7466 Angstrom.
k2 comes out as 7463.80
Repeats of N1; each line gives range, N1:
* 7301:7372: 4.6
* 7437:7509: 4.7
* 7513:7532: 3.4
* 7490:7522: 4.2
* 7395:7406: 3.6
